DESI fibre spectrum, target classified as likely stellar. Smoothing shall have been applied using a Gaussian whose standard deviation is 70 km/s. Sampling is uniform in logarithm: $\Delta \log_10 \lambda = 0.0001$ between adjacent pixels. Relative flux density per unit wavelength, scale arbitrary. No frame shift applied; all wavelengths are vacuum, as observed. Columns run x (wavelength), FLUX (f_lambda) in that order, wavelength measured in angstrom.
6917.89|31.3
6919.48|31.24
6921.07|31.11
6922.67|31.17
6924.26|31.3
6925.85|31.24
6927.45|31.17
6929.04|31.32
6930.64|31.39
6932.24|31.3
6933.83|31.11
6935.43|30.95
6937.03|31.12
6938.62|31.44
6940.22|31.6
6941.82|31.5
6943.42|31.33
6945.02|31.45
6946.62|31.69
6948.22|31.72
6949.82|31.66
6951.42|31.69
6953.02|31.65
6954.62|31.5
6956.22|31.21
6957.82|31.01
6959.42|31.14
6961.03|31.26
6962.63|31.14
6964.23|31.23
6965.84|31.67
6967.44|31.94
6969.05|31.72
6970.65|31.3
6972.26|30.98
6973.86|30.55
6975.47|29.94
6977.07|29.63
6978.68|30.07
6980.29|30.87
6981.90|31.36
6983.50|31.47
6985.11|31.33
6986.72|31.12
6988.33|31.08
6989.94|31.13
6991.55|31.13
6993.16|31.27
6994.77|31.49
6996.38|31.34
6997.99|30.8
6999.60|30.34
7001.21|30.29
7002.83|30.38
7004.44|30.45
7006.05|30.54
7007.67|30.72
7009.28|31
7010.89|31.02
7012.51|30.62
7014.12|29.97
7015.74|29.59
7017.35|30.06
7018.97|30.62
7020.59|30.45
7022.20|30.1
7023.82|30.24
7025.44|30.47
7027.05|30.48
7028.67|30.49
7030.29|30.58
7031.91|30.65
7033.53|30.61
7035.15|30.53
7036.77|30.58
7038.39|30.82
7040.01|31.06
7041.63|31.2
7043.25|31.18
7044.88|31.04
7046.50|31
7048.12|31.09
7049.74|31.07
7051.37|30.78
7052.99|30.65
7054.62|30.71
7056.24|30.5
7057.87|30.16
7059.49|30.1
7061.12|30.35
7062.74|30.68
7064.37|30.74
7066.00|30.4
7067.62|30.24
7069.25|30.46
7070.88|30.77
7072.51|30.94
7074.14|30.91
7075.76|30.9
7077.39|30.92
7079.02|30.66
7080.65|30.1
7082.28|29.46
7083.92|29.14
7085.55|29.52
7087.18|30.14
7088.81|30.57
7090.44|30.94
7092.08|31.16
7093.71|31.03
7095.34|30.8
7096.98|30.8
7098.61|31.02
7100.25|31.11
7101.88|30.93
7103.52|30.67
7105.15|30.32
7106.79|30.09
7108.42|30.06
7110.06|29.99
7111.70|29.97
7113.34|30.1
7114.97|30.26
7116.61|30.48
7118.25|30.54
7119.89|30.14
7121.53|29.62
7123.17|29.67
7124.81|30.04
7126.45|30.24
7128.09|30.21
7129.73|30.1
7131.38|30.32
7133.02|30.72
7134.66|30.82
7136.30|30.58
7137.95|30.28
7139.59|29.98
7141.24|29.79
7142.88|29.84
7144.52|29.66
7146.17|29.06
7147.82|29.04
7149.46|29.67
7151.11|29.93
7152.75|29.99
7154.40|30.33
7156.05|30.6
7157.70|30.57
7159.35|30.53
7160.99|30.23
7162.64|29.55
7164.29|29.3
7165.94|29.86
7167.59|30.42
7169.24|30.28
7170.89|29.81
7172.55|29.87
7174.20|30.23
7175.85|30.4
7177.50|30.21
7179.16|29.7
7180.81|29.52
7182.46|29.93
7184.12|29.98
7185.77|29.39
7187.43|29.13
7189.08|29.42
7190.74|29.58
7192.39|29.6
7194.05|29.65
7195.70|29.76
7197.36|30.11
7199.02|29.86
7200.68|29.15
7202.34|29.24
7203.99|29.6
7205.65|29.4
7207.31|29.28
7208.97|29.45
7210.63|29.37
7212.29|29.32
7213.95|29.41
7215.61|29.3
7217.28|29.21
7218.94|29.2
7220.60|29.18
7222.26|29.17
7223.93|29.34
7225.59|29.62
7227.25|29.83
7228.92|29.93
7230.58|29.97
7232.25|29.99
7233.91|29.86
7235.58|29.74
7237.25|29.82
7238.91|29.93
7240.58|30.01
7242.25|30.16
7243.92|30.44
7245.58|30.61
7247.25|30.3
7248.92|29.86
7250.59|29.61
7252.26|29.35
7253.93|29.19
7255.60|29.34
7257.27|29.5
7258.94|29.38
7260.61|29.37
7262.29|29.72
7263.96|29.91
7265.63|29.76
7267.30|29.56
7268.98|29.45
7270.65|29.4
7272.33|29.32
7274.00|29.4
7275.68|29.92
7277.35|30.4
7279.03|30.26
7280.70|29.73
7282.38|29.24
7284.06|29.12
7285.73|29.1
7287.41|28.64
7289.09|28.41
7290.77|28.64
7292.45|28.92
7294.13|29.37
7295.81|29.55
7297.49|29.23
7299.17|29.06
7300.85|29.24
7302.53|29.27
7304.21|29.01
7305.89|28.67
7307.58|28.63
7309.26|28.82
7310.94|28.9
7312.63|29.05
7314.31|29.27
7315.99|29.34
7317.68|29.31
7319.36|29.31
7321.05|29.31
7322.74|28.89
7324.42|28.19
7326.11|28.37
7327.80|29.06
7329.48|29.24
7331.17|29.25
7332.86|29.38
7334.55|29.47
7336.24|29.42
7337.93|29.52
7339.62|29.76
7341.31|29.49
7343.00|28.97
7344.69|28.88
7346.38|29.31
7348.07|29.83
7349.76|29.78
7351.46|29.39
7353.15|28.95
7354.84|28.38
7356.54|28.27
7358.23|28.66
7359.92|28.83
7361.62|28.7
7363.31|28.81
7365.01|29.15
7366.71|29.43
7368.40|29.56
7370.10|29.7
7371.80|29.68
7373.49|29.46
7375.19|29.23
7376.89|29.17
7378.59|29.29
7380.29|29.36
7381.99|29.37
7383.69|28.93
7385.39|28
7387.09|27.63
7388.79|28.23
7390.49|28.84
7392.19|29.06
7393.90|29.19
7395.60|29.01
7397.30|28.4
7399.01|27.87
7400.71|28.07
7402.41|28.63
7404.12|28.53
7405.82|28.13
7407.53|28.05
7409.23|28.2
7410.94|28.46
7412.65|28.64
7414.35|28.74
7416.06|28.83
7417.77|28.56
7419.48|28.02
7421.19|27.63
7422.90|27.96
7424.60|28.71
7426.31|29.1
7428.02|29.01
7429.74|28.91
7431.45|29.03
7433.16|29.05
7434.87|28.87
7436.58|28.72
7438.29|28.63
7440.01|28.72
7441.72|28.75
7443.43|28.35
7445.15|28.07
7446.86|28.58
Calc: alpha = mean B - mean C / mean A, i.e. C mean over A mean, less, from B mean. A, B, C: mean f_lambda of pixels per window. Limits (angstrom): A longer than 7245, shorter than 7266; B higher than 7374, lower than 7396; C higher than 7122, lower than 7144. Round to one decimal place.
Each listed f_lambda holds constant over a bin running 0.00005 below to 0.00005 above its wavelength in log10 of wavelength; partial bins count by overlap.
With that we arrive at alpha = 27.9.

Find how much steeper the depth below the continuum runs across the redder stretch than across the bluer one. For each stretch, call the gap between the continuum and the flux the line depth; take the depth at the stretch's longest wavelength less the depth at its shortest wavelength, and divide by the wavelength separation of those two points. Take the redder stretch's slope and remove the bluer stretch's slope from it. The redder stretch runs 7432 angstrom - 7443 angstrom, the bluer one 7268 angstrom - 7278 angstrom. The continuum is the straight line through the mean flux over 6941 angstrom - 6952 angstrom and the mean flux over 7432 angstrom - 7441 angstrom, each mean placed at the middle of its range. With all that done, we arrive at 0.15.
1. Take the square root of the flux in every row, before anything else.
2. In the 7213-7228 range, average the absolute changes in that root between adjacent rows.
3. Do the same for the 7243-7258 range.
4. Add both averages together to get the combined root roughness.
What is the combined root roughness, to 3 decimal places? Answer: 0.032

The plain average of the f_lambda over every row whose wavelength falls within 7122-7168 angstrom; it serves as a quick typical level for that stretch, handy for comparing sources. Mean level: 30.0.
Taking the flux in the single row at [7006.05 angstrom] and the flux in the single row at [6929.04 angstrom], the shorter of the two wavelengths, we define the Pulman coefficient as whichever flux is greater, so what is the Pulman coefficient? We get 31.3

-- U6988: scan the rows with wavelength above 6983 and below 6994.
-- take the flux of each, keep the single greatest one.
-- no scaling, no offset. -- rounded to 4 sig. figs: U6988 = 31.47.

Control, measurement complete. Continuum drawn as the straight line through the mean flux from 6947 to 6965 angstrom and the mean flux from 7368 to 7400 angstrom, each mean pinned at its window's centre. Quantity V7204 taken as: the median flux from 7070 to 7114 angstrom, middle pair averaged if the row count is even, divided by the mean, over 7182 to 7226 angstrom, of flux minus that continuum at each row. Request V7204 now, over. -61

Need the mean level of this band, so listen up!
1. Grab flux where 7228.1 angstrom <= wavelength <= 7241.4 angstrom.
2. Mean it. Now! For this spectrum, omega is 29.9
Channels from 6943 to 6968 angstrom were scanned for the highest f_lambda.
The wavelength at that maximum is 6967.44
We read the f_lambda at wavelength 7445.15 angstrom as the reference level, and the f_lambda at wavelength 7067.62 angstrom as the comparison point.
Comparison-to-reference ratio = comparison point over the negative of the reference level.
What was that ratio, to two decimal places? -1.08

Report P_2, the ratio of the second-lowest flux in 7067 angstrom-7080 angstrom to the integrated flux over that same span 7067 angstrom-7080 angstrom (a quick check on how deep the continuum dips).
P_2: 0.076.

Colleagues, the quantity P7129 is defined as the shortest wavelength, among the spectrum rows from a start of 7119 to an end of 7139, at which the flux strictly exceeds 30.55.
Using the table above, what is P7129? 7133.02 angstrom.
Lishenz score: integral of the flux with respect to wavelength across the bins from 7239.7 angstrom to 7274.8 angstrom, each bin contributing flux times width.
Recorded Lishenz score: 1042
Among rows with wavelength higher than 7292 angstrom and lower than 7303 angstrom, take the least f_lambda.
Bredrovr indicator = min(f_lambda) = 28.92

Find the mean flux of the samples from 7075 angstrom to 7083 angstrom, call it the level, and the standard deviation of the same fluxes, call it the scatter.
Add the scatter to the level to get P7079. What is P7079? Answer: 31.0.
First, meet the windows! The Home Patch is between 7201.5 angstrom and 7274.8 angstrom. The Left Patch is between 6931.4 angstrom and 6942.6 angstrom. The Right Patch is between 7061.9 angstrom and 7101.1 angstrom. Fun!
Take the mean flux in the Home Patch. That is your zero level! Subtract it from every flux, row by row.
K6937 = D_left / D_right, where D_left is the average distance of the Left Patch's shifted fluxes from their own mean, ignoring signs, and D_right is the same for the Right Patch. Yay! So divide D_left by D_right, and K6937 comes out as 0.47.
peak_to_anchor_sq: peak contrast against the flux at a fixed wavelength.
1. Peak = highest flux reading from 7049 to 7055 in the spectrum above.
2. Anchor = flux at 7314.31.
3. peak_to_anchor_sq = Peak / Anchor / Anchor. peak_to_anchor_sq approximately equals 0.0363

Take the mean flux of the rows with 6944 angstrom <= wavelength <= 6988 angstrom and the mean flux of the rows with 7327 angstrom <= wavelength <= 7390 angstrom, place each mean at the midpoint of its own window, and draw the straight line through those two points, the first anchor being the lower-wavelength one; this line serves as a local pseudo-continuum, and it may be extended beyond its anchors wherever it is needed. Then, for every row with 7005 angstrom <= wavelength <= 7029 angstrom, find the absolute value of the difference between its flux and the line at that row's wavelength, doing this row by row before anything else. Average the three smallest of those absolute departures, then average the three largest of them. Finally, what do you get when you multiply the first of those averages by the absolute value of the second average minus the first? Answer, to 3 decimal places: 0.110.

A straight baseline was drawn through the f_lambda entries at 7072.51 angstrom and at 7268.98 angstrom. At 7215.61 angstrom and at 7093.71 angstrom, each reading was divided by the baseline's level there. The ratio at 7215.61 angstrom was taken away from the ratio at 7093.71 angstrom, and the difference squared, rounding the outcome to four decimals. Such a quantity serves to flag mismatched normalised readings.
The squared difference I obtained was 0.0007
